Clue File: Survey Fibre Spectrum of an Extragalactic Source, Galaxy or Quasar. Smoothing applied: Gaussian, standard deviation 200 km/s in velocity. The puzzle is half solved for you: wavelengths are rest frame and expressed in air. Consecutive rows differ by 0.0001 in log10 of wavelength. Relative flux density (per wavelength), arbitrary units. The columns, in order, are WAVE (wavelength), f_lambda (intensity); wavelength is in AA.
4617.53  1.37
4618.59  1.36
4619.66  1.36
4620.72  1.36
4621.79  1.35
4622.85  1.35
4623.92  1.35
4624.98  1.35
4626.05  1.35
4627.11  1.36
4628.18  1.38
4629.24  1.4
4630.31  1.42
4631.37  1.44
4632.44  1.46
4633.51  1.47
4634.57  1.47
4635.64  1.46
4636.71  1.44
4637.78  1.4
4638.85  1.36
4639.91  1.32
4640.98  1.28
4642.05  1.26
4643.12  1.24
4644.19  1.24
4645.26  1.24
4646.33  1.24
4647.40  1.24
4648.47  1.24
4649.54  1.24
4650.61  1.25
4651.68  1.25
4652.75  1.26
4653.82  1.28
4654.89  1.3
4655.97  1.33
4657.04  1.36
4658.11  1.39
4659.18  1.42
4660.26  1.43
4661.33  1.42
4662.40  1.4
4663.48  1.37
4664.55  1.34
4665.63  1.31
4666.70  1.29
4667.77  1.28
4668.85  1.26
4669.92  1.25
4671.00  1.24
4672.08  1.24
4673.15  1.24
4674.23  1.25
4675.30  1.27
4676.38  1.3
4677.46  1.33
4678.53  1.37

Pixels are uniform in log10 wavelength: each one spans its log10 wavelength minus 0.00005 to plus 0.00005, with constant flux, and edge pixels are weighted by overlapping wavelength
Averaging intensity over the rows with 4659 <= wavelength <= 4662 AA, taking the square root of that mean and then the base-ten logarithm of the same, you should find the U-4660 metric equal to 0.077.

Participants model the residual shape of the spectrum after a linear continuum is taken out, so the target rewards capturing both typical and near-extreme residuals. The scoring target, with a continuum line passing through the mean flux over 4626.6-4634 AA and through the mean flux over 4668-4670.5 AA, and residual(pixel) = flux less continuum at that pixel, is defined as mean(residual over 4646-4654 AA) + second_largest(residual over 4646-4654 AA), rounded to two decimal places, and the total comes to -0.15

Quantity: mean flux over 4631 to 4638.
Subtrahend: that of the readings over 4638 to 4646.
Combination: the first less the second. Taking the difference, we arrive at 0.17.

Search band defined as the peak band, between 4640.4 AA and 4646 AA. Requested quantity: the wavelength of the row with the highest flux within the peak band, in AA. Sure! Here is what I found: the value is 4640.98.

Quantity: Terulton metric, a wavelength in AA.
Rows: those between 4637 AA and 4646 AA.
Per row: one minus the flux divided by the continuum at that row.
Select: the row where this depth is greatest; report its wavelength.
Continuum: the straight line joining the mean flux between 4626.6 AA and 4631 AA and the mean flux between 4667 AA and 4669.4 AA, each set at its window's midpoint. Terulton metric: 4643.12 AA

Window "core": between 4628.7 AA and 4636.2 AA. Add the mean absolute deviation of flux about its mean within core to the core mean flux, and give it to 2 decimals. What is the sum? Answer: 1.47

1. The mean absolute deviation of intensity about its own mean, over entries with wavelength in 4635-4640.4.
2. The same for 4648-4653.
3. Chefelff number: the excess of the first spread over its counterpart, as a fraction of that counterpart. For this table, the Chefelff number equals 6.0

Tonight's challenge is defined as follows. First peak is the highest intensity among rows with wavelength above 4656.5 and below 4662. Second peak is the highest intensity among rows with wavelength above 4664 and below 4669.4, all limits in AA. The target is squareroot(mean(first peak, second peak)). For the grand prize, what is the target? 1.18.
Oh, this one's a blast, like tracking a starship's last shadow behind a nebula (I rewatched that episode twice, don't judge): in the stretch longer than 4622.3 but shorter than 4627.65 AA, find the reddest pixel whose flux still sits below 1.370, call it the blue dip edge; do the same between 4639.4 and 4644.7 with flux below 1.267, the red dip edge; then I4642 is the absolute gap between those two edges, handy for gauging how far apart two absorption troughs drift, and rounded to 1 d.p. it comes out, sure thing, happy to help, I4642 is 17.1 AA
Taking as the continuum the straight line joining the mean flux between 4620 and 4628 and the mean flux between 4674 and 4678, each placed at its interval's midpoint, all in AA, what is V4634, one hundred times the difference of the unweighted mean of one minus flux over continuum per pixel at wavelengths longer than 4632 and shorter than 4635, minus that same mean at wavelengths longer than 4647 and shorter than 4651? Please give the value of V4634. -15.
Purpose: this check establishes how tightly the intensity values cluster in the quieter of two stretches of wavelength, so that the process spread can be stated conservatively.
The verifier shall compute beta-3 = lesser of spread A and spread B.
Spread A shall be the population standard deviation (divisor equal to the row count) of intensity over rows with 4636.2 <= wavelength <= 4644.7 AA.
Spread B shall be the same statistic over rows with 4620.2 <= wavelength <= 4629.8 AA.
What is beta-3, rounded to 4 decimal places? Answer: 0.0166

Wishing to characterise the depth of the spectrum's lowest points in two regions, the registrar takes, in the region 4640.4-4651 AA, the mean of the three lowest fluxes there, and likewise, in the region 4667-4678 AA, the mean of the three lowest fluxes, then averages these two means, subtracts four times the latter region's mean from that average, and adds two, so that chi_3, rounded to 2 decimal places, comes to -1.72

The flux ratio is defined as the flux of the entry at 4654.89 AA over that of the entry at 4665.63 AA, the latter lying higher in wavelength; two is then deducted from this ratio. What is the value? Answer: -1.01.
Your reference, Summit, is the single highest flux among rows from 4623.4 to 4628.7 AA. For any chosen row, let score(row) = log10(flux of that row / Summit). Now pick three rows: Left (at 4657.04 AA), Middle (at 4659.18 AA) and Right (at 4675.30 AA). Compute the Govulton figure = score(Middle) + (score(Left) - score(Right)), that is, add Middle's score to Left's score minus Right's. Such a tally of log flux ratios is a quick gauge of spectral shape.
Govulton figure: 0.042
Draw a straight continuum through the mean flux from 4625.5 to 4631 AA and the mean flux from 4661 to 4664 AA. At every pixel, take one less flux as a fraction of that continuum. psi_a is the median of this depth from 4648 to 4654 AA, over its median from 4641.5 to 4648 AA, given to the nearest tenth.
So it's 0.9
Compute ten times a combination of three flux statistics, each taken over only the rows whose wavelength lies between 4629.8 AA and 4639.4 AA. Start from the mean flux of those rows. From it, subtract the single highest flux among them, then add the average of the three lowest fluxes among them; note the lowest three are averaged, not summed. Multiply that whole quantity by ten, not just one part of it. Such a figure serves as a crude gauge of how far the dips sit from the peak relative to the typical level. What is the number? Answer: 13.6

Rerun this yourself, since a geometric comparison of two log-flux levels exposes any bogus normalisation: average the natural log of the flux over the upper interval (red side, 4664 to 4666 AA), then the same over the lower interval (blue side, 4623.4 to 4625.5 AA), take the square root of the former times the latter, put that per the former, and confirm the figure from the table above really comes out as 1.03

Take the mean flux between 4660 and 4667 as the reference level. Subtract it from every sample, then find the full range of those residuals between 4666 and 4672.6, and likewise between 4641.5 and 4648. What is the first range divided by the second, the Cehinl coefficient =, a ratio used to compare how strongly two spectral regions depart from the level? 2.5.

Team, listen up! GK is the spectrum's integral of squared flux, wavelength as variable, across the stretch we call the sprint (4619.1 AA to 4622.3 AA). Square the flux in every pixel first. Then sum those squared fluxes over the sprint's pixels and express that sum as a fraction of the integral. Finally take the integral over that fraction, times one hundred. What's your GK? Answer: 625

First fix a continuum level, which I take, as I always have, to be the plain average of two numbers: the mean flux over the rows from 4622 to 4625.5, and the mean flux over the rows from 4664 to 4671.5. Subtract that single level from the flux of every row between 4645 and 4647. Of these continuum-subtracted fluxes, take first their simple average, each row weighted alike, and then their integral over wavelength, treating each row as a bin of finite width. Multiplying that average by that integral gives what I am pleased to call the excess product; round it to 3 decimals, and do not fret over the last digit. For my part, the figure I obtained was 0.012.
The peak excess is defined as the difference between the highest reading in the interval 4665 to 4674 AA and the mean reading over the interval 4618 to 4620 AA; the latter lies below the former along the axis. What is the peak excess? -0.05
